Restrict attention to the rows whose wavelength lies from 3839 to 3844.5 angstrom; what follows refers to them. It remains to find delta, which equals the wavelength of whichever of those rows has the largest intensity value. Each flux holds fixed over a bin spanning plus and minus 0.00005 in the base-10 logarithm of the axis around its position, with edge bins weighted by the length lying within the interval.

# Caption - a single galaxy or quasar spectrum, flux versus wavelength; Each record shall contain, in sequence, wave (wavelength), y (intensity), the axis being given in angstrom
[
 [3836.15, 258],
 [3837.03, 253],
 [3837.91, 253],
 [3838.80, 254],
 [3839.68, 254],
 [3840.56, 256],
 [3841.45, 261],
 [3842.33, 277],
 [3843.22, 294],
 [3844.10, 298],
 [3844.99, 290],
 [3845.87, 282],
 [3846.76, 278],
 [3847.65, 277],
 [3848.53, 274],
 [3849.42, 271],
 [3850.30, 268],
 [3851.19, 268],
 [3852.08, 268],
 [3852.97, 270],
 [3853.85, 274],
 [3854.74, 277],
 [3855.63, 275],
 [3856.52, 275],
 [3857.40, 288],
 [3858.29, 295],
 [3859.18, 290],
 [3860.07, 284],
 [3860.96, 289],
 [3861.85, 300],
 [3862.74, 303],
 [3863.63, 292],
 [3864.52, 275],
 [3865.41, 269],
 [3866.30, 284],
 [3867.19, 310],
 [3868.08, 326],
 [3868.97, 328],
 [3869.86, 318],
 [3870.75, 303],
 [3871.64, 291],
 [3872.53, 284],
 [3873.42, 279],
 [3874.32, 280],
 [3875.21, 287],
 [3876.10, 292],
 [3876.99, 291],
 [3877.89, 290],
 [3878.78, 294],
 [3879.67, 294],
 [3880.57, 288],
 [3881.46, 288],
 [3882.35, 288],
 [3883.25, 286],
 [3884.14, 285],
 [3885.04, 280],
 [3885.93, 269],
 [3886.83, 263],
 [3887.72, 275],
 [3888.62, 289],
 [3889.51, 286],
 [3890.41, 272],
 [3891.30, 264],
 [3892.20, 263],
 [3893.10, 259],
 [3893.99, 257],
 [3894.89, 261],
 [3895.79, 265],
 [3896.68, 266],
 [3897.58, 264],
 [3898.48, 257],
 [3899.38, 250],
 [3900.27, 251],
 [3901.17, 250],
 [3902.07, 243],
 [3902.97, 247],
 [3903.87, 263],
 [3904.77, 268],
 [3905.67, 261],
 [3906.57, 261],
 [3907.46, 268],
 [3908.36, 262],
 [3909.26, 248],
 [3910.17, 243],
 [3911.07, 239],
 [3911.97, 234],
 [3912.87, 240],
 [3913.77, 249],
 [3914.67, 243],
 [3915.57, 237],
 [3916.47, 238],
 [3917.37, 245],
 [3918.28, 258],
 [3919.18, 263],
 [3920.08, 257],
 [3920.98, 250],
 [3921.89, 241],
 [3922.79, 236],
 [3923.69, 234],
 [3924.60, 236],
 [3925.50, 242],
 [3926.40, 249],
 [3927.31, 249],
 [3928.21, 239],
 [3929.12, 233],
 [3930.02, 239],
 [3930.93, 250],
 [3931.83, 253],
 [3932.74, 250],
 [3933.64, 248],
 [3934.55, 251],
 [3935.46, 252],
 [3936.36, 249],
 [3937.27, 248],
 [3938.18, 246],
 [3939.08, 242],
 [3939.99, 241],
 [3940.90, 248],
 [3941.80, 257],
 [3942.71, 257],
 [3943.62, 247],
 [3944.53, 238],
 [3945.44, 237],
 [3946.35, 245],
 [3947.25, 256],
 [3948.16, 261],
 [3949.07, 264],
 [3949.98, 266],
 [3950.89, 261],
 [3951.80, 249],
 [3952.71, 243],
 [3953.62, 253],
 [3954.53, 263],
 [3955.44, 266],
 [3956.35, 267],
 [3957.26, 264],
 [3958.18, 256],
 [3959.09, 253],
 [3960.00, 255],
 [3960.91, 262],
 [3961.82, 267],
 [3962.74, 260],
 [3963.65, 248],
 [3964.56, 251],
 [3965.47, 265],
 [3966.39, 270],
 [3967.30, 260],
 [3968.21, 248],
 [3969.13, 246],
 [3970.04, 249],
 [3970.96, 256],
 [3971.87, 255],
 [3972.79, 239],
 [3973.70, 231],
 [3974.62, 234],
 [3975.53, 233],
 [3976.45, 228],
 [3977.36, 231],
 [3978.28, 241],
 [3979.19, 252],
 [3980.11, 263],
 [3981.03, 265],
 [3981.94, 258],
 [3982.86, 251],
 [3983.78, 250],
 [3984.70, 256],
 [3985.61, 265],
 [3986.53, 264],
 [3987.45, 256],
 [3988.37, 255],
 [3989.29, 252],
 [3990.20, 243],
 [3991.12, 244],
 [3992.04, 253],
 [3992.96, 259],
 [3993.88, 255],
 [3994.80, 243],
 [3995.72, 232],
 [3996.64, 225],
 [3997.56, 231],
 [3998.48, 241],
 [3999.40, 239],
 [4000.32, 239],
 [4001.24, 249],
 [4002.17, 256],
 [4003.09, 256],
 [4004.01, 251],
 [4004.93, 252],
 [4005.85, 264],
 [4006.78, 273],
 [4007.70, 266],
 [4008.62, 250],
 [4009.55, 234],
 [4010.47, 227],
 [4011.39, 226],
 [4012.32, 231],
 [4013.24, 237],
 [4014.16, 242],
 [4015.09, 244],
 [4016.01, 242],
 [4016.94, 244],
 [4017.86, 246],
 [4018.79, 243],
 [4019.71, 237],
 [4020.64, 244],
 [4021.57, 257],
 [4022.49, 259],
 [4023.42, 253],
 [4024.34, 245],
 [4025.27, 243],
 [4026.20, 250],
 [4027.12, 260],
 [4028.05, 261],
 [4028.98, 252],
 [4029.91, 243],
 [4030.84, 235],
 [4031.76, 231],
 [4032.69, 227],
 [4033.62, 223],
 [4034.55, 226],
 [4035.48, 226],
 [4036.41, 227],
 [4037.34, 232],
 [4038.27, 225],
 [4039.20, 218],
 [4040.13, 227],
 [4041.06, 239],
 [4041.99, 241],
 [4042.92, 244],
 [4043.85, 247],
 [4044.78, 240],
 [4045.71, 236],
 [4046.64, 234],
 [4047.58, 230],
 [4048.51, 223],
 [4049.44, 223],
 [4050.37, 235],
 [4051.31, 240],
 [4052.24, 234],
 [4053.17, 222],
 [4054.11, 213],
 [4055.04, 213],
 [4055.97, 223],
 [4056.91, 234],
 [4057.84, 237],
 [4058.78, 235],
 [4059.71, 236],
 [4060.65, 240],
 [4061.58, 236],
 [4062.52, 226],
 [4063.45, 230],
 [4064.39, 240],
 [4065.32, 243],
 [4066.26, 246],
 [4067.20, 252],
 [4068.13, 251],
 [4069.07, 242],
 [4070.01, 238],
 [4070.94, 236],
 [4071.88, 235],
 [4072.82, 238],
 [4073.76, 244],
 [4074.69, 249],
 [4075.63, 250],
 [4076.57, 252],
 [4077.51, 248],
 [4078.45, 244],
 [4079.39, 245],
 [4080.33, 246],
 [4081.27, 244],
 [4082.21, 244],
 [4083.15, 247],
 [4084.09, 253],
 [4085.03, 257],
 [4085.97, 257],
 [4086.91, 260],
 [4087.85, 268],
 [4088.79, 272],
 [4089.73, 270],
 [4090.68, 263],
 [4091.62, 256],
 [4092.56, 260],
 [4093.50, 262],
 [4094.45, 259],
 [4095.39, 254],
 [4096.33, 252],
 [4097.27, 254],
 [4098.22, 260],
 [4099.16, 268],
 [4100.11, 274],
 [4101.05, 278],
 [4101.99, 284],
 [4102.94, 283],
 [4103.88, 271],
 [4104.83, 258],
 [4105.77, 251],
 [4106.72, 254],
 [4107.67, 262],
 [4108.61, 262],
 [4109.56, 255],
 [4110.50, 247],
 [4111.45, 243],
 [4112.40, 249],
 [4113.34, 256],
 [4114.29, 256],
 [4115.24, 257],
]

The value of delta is 3844.10 angstrom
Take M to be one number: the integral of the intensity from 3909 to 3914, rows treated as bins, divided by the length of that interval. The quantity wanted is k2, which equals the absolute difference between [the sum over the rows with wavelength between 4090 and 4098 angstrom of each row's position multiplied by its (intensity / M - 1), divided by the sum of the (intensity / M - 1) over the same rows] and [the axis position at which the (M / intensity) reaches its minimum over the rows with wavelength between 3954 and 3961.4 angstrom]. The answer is 137.2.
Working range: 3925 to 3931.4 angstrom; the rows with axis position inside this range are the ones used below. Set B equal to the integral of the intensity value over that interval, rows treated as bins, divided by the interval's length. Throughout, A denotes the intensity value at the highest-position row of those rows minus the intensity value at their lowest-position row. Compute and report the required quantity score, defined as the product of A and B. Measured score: 1946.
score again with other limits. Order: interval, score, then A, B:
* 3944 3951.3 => 5829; 23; 253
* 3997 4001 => 1904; 8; 238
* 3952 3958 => 5429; 21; 259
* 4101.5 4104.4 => -3626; -13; 279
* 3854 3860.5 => 1980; 7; 283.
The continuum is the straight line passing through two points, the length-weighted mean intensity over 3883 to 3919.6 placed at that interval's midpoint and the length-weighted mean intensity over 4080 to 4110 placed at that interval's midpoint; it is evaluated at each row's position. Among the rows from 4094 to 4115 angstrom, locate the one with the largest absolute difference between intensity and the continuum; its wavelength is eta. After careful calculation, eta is 4101.99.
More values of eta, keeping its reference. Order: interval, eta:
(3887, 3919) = 3888.62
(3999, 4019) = 4011.39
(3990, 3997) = 3996.64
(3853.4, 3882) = 3868.97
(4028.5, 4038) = 4033.62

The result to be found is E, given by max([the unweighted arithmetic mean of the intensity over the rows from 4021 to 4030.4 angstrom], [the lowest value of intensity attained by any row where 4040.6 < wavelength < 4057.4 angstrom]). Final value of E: 252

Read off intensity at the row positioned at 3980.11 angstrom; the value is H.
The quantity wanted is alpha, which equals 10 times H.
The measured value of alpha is 2630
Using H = 263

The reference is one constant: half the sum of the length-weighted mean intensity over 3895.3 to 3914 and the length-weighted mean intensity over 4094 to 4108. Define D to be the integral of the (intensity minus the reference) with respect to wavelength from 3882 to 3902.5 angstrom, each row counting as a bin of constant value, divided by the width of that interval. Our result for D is 8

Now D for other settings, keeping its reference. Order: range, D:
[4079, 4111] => 1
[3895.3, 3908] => -1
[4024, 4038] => -21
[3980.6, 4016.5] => -11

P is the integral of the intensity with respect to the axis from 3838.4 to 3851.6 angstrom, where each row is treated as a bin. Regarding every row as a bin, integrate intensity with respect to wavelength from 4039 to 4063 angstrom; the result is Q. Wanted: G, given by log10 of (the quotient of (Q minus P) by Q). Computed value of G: -0.45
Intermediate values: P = 3612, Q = 5567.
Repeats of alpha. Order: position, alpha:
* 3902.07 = 2430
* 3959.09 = 2530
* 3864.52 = 2750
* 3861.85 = 3000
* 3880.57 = 2880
